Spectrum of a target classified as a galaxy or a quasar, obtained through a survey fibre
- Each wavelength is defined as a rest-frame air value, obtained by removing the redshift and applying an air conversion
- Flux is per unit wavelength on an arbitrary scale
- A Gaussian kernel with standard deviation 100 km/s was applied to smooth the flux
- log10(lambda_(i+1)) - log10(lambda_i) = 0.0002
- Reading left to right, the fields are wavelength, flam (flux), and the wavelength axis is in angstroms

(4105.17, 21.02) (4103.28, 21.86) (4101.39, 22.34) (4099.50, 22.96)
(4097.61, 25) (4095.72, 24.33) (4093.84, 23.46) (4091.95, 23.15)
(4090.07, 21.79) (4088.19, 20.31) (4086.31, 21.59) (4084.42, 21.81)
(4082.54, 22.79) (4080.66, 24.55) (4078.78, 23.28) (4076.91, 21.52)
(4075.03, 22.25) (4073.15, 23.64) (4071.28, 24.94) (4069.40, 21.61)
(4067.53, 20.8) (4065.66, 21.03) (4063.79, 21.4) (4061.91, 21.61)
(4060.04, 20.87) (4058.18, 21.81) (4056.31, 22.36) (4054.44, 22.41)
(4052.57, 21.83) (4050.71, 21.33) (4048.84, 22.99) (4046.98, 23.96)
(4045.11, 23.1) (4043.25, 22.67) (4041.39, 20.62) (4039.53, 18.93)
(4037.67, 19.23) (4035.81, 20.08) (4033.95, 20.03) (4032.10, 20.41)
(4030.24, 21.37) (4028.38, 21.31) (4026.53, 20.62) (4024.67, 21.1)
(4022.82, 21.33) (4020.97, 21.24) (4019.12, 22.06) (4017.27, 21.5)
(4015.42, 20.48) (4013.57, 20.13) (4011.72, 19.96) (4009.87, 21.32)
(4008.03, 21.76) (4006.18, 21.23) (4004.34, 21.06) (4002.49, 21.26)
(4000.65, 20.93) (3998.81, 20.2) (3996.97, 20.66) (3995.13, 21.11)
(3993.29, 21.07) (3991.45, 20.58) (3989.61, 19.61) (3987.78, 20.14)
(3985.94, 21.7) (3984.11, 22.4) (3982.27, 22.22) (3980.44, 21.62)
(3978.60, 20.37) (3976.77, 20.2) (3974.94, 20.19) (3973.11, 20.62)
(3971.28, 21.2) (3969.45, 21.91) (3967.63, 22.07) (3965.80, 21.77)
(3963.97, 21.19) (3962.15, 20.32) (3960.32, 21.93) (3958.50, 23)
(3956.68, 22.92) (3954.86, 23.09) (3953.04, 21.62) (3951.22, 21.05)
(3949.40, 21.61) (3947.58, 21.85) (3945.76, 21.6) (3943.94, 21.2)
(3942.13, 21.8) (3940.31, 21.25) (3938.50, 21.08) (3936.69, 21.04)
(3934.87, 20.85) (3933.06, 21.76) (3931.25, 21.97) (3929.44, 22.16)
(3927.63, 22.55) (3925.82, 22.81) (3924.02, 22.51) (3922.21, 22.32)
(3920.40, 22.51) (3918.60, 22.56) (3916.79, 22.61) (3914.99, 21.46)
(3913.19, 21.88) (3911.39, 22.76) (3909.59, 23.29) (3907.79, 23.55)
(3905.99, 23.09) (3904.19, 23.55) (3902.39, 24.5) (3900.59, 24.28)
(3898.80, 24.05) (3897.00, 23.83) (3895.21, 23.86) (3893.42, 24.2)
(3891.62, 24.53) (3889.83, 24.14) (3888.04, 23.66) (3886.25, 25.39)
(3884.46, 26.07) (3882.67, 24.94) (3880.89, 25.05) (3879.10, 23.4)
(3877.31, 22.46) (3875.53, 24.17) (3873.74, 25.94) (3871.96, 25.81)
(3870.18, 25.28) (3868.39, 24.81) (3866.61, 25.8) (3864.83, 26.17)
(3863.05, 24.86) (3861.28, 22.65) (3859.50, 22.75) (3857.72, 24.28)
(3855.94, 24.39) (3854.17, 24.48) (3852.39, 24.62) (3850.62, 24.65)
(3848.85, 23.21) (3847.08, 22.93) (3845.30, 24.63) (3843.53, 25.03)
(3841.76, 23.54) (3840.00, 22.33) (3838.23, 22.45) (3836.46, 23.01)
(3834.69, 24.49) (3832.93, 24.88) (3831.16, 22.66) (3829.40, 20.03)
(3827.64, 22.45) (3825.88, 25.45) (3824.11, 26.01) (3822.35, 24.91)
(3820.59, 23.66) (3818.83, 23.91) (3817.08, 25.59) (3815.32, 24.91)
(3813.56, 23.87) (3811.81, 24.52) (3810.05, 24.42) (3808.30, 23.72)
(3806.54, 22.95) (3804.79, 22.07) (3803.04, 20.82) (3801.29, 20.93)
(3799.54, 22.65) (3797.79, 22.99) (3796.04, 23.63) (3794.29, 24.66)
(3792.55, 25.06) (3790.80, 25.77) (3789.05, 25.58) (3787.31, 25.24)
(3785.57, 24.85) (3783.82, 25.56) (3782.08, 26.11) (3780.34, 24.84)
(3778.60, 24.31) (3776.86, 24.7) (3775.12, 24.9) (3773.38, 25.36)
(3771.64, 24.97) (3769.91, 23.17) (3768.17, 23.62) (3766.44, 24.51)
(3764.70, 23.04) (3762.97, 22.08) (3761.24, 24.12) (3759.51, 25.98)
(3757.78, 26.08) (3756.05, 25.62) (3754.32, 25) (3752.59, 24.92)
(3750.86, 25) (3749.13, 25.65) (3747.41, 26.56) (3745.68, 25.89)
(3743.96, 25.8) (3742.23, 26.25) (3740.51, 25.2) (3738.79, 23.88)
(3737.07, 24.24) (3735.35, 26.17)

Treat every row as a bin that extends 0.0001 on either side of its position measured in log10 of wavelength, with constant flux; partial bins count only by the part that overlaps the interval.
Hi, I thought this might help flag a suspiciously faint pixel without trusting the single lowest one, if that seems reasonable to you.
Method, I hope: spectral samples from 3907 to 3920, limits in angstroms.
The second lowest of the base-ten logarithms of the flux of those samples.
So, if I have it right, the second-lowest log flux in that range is 1.34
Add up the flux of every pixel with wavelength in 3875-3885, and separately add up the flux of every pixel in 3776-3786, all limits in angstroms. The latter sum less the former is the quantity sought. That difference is 4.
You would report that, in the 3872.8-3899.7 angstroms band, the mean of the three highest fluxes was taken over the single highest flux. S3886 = 0.990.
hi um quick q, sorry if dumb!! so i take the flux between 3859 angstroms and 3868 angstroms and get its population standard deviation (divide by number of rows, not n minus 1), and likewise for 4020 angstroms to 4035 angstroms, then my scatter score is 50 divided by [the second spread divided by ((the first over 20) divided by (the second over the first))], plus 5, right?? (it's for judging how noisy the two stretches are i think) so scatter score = 29.6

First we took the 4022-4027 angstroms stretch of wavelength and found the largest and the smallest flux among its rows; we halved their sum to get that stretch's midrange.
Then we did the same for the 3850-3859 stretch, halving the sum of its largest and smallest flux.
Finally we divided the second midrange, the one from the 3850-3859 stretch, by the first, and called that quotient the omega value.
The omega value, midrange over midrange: 1.17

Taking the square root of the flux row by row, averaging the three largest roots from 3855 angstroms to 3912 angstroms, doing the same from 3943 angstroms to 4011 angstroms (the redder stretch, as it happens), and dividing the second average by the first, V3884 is 0.94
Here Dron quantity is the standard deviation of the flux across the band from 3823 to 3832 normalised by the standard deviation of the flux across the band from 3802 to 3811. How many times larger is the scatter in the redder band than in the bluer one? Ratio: 1.7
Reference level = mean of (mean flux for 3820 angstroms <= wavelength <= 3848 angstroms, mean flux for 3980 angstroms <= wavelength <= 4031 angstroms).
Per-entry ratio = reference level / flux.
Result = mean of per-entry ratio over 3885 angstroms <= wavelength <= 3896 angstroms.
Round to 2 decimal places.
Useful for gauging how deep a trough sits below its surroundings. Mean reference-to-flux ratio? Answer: 0.92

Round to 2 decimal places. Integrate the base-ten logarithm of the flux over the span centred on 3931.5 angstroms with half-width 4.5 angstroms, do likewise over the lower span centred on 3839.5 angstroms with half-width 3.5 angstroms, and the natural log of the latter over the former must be -0.23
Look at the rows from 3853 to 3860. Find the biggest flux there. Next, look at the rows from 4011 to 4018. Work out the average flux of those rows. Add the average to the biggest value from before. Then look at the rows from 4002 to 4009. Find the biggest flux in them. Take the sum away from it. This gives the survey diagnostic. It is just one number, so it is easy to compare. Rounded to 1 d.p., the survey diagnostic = -23.2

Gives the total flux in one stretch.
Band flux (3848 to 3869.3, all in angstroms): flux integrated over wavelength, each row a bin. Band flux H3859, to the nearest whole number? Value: 520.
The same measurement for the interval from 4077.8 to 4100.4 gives 518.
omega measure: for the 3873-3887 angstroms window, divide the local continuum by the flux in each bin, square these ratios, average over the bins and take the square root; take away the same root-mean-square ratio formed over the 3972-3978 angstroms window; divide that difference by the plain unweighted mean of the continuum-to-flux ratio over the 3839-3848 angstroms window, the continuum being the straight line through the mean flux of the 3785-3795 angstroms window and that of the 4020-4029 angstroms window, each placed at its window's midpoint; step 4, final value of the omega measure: -0.12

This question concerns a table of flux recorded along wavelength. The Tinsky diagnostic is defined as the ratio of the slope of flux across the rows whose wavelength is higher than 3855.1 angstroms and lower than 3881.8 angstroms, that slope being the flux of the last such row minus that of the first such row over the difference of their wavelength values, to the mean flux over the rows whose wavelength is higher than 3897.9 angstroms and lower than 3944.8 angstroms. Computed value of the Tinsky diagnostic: 0.0012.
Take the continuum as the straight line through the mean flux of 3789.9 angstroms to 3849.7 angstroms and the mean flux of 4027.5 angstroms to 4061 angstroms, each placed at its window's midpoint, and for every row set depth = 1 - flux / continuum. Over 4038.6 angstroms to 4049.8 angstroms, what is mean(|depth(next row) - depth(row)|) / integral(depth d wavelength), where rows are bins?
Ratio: -0.17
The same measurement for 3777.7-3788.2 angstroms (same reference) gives -0.06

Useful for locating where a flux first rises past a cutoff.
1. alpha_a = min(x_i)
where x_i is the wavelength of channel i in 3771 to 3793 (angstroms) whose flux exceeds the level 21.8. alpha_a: 3771.64 angstroms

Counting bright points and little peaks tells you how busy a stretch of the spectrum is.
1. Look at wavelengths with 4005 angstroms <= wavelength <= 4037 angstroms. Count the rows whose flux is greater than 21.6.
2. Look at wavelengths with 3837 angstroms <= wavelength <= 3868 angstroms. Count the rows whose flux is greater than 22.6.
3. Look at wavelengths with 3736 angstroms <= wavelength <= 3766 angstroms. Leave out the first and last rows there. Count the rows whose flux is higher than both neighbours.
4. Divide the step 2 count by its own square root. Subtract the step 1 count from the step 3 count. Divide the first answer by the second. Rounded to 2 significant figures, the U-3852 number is 3.9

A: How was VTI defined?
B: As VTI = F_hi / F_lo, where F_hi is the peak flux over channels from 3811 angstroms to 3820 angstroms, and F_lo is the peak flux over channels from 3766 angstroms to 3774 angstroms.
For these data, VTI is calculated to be 1.01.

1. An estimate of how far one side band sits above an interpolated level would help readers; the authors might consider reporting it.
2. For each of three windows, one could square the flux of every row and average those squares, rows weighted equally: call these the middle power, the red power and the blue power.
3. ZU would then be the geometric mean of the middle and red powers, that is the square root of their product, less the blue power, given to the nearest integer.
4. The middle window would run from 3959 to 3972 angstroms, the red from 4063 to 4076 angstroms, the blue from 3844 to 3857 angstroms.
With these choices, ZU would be -104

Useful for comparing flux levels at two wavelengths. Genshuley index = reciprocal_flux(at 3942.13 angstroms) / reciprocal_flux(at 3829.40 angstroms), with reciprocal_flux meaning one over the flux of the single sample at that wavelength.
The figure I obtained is 0.92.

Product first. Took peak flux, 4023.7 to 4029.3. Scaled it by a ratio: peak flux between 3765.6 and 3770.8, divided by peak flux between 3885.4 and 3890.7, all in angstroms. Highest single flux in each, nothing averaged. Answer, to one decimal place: 20.6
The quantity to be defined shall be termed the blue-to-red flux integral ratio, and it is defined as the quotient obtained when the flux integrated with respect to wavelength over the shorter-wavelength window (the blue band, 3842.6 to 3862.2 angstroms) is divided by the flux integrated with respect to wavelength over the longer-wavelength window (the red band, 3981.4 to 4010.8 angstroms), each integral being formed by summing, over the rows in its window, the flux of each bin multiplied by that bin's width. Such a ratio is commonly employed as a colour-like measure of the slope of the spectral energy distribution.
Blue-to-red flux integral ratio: 0.8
